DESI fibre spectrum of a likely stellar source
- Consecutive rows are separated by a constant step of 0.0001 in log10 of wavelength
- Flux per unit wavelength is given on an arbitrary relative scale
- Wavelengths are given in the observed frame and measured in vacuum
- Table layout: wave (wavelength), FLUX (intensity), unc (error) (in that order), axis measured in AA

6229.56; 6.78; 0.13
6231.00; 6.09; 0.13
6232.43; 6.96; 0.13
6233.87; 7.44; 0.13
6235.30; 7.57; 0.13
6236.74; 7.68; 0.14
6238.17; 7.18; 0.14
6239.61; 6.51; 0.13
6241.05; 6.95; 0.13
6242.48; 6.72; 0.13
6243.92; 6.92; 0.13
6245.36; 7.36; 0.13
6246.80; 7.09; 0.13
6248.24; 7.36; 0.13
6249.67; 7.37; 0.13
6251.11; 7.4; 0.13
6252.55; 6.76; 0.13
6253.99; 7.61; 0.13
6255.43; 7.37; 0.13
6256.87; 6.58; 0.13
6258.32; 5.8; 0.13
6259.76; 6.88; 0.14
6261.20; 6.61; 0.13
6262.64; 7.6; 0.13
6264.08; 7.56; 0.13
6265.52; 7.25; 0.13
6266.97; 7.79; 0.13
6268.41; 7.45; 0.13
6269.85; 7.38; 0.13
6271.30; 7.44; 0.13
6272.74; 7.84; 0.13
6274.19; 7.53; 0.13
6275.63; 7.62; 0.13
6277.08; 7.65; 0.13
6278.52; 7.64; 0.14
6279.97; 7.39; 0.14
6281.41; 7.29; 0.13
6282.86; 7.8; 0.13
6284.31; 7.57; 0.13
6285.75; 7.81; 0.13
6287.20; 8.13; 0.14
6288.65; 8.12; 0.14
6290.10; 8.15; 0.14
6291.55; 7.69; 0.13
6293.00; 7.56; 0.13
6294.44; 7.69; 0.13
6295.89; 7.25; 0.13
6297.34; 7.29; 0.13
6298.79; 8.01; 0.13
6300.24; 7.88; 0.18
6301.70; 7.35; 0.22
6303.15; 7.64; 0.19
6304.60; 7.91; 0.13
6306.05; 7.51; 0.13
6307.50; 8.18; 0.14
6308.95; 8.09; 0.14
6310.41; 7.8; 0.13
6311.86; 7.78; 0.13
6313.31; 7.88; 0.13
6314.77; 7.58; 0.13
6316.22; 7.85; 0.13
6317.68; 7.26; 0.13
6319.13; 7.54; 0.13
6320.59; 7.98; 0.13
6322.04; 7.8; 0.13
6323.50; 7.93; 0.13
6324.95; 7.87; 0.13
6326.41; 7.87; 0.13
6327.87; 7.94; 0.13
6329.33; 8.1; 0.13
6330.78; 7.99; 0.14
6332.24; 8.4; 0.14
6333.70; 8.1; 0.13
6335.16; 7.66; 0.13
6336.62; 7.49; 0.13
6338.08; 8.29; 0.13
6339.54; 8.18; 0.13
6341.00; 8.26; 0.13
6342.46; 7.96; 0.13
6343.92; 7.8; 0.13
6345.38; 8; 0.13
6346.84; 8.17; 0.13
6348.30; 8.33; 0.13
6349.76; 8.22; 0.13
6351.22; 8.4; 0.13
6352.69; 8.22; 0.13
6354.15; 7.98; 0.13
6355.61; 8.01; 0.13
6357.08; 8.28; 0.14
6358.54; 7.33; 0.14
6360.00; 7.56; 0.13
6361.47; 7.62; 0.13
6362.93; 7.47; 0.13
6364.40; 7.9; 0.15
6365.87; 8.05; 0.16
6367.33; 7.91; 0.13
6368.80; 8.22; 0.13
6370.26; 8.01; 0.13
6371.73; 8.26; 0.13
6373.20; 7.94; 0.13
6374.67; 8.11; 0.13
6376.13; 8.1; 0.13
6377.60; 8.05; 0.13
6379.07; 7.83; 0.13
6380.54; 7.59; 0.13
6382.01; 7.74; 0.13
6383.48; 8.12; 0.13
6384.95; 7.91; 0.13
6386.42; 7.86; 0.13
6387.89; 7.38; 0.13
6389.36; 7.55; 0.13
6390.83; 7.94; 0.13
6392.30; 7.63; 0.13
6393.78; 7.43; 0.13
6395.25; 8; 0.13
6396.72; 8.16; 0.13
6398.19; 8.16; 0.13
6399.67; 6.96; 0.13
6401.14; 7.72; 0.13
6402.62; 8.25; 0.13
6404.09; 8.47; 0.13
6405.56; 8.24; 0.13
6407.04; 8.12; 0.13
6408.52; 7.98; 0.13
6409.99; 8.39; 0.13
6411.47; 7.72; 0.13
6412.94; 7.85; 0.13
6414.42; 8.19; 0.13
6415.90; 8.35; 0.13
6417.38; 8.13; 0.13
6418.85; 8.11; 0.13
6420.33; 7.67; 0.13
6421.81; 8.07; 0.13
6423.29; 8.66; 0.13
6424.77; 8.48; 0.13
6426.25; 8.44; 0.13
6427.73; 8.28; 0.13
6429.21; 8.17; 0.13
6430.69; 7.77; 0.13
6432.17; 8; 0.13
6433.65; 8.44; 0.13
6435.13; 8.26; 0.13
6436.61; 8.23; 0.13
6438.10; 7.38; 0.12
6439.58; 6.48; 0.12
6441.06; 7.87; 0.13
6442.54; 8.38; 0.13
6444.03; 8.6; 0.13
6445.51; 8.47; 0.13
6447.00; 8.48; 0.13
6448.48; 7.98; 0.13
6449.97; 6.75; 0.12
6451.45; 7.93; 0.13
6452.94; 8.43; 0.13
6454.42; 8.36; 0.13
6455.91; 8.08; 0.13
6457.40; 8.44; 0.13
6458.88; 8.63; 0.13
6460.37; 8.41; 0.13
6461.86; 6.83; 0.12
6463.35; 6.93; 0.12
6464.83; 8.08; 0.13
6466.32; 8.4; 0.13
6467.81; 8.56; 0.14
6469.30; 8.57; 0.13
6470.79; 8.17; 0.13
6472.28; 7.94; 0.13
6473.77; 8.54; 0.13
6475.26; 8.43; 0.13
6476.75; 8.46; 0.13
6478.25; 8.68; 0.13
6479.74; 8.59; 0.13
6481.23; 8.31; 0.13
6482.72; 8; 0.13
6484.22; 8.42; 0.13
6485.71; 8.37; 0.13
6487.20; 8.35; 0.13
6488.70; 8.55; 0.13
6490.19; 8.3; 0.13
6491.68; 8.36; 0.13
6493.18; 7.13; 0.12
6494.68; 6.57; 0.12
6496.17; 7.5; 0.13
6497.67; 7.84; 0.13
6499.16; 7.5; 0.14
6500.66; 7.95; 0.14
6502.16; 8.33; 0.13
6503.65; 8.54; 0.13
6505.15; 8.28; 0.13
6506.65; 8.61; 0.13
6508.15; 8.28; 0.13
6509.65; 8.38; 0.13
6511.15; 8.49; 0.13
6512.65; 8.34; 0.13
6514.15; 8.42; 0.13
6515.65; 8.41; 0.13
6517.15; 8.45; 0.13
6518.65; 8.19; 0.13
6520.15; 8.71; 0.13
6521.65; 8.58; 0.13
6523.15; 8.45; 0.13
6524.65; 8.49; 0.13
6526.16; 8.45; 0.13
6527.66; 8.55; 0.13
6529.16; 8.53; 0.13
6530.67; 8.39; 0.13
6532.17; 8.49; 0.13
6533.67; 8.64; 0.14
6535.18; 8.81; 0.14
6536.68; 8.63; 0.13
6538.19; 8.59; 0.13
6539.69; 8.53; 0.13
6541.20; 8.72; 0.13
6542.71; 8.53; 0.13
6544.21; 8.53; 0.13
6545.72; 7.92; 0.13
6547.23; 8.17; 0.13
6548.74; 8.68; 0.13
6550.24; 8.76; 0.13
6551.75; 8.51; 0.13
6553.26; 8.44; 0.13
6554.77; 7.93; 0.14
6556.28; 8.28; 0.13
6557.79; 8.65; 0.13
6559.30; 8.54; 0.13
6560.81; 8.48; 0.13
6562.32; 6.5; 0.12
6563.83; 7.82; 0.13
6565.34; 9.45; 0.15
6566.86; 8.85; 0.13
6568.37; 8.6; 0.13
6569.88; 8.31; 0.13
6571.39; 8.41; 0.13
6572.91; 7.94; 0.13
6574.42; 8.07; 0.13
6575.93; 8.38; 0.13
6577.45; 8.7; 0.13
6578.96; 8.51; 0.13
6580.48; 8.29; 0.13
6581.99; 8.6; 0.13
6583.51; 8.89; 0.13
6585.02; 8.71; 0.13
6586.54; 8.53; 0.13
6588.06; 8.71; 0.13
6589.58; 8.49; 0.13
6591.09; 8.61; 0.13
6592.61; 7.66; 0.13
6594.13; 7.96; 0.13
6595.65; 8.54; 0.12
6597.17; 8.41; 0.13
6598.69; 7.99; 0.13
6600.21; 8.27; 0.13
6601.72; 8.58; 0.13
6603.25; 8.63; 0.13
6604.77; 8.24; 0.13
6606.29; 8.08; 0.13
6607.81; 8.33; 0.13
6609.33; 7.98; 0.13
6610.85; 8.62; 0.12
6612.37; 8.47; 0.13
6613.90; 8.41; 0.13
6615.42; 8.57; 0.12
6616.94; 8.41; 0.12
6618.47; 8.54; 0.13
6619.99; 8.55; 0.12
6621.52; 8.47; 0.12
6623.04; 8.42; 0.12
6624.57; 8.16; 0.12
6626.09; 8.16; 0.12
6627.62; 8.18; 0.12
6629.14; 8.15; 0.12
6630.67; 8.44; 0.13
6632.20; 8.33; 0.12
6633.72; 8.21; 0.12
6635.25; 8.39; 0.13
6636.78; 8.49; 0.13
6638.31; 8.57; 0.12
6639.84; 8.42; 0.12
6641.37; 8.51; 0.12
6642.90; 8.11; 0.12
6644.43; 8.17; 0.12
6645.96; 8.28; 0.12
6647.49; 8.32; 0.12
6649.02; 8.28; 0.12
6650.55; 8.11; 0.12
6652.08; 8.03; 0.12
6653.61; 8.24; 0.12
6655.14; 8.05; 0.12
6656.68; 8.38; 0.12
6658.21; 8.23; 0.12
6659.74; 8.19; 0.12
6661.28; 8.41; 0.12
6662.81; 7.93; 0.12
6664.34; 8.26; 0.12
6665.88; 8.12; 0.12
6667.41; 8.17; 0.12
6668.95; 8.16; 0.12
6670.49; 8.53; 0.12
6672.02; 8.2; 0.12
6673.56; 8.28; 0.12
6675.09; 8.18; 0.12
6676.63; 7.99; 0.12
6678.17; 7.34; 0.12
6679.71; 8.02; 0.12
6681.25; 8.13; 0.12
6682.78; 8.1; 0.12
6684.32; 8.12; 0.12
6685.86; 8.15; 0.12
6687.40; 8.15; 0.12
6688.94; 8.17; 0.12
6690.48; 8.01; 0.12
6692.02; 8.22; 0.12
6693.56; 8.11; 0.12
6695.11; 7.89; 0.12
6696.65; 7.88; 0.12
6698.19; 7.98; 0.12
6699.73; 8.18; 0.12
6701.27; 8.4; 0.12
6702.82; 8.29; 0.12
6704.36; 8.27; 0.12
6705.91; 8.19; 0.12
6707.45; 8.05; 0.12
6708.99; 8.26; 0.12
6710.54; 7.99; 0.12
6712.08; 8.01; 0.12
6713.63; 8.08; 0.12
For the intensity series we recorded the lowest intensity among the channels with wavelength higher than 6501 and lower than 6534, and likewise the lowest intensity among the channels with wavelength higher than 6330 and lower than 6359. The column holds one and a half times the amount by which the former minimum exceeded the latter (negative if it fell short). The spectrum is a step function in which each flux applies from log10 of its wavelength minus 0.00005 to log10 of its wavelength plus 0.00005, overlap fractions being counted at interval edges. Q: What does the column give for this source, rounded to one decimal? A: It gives 1.3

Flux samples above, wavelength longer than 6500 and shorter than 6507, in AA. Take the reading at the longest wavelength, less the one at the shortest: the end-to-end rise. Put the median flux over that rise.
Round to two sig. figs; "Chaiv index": 13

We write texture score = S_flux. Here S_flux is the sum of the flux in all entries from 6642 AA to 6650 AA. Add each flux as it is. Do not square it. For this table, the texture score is 41.2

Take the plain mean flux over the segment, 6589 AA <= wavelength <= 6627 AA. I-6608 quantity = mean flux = 8.34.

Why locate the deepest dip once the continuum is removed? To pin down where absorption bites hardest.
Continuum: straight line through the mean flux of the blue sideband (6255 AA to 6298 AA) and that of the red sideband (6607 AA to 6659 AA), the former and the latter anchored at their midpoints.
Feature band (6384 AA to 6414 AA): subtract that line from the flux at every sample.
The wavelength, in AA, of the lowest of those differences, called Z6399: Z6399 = 6399.67 AA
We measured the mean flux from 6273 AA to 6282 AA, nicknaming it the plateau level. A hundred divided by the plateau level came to 13.3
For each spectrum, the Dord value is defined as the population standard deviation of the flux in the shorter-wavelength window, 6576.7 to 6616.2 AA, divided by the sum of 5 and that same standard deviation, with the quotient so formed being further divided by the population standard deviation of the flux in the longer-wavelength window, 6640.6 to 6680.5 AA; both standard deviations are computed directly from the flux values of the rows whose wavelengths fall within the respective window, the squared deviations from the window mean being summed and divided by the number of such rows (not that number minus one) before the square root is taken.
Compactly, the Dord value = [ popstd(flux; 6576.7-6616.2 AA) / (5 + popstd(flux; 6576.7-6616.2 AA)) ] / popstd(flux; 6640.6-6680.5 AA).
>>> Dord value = 0.242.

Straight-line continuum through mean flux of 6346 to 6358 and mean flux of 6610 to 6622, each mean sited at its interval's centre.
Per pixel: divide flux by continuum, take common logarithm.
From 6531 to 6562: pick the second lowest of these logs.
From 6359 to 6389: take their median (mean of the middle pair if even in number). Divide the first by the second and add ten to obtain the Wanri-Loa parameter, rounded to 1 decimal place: 11.6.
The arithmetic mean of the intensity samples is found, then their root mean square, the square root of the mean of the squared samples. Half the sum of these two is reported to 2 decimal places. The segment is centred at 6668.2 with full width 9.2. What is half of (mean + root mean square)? 8.24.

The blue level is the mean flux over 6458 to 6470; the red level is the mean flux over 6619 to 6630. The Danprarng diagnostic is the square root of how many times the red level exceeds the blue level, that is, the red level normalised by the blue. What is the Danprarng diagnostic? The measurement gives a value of 1.02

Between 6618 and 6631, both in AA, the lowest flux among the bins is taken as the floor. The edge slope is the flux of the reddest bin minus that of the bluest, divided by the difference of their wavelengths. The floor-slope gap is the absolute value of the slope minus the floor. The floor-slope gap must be 8.2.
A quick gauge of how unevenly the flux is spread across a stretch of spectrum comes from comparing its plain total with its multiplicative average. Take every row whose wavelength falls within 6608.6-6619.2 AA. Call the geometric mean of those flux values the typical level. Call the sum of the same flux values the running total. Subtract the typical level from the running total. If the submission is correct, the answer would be 50.6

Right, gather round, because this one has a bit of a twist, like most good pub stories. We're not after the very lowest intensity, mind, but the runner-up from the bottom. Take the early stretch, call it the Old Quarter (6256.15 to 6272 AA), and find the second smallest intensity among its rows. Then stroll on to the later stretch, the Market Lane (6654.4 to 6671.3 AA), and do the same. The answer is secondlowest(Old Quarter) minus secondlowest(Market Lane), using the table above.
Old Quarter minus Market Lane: -1.47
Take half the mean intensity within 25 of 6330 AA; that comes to 3.98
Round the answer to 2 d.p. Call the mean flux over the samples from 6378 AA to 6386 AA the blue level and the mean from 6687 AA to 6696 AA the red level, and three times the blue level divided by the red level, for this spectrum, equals 2.91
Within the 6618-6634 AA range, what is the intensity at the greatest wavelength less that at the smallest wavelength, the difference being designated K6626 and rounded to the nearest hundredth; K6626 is -0.33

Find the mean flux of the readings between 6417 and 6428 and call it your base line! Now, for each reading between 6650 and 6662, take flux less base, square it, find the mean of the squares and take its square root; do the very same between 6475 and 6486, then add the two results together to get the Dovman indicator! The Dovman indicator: 0.39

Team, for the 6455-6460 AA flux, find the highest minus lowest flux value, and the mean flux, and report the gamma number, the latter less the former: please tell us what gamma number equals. 7.83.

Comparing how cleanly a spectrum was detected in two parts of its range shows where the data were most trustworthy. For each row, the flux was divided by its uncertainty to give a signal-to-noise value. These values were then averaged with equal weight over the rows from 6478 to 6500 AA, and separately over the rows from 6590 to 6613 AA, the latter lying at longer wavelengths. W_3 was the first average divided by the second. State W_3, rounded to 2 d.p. 0.96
